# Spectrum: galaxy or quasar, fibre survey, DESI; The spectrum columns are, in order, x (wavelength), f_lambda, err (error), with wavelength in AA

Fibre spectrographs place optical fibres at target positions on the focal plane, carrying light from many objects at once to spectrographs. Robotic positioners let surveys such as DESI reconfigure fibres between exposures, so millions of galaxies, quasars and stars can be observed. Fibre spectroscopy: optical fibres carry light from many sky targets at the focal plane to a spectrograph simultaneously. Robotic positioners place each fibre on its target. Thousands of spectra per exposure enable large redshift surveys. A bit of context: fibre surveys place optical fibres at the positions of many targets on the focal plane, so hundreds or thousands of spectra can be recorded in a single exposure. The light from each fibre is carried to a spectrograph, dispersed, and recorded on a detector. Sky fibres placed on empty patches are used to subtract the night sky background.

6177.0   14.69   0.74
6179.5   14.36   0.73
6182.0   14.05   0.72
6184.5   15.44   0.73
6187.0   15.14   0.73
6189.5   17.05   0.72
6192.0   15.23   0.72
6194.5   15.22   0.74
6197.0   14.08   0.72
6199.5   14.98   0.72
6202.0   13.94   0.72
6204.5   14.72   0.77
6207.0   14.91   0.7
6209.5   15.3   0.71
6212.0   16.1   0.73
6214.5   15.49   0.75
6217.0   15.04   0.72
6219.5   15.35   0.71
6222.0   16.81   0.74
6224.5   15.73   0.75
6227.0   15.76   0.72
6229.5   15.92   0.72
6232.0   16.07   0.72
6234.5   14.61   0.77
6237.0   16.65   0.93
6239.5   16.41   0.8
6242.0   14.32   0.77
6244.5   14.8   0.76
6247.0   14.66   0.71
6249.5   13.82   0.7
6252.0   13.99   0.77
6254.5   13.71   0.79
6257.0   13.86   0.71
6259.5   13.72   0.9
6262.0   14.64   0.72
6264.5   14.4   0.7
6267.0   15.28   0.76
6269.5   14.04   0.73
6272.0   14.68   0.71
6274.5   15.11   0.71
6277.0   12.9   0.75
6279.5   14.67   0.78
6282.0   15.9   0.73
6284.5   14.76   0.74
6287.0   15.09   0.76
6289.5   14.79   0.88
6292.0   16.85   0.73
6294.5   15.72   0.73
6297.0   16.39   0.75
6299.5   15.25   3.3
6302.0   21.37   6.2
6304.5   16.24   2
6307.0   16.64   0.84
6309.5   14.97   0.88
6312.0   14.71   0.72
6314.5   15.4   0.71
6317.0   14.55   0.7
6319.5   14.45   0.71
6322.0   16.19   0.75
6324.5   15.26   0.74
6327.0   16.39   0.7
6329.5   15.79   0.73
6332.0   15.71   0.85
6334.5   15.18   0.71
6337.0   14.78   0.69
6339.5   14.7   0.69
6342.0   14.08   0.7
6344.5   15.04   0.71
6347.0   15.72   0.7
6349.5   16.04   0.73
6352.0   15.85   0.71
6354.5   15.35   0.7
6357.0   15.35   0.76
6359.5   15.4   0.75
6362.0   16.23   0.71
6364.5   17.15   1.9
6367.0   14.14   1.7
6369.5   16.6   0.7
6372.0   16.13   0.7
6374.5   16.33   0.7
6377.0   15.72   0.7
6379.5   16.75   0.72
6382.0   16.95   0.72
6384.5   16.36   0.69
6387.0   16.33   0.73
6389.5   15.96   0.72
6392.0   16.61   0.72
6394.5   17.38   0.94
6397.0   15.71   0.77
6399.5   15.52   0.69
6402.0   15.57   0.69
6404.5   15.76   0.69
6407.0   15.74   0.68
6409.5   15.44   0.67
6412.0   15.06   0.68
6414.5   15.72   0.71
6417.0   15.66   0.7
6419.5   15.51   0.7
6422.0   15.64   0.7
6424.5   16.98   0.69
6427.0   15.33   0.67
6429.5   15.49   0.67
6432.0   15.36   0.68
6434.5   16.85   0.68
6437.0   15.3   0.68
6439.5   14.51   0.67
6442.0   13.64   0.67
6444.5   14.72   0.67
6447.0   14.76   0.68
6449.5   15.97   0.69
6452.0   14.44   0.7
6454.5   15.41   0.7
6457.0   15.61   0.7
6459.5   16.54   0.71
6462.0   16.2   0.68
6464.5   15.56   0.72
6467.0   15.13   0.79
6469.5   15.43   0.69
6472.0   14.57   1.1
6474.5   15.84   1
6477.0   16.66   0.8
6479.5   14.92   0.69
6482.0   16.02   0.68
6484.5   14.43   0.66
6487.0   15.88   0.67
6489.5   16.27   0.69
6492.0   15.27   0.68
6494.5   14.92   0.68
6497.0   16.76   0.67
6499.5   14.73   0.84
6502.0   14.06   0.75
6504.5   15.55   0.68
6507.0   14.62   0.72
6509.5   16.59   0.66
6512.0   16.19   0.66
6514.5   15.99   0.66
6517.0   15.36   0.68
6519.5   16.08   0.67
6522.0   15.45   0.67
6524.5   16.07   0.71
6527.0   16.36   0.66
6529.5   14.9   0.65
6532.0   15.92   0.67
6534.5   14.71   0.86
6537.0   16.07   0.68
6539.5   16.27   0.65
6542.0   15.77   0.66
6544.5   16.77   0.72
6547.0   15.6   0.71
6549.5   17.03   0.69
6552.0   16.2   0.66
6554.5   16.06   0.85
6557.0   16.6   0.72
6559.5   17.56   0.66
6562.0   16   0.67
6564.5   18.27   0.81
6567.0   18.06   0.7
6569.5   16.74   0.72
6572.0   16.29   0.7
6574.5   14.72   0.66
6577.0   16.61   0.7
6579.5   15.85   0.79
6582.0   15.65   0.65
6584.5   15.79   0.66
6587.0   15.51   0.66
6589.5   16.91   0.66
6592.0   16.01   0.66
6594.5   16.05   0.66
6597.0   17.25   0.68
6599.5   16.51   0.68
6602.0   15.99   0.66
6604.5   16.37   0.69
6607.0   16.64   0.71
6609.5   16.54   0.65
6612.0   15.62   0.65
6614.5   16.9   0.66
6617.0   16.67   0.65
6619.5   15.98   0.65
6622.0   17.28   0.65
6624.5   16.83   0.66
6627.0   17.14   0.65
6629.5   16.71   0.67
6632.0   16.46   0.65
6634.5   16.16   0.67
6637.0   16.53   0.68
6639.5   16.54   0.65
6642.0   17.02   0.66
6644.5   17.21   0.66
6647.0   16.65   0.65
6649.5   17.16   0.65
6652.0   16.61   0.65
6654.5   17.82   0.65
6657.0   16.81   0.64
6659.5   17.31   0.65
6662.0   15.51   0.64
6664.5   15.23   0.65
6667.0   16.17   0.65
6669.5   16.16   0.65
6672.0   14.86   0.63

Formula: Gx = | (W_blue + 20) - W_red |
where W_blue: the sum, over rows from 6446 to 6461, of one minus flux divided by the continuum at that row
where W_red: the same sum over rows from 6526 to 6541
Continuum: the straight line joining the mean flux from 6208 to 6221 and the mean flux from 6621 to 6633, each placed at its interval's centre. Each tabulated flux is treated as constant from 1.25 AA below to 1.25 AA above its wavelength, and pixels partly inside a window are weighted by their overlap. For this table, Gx 20.00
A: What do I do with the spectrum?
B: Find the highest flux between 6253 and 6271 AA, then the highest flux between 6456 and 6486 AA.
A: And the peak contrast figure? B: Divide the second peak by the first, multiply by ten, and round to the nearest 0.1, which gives 10.9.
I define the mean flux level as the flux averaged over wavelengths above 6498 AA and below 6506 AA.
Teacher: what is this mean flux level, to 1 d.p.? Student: 14.8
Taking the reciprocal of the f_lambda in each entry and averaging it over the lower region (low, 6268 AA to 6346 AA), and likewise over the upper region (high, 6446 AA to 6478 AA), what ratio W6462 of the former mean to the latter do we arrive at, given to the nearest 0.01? 1.01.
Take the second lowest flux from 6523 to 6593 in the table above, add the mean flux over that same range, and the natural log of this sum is 3.43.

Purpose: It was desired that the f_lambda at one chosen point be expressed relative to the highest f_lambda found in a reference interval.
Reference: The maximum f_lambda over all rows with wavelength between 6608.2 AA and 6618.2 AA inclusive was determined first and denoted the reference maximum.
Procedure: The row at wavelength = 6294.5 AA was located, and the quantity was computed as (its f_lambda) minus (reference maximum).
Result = -1.2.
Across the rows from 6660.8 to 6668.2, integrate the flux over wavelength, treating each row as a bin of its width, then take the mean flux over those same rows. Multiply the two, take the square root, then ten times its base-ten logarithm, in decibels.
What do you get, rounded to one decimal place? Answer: 16.3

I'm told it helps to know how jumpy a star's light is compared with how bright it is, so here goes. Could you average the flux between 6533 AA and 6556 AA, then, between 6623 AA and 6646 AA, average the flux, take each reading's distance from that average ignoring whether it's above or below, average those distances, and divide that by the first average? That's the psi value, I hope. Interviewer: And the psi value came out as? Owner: 0.0175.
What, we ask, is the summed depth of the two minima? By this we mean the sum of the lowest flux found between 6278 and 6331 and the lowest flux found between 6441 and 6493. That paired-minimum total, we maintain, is 28.1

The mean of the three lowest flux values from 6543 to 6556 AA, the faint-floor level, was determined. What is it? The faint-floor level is 16.0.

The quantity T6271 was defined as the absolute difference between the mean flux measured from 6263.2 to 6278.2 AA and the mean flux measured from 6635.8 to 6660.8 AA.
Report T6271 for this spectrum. 2.6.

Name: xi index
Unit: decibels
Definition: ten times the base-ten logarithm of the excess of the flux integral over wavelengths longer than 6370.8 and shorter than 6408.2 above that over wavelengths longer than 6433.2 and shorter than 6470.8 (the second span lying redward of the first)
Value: 15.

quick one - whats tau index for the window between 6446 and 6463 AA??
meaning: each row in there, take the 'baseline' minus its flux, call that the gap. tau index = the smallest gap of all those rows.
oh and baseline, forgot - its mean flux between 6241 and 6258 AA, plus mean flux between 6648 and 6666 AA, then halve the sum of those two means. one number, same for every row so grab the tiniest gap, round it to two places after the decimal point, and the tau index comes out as -1.14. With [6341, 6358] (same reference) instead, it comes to -0.64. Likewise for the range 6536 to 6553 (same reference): -1.63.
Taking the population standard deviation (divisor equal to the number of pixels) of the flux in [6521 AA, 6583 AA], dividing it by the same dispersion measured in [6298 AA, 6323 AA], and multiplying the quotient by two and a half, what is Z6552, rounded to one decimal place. 1.1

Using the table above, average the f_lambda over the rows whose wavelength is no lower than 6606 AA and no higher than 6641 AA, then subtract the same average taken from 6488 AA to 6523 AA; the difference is 1.0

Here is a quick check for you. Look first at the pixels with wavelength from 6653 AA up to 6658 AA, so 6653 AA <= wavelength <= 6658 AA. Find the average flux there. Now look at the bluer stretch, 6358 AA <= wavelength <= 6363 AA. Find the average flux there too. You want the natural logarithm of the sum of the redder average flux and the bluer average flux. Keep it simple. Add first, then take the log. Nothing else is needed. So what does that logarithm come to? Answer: 3.50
